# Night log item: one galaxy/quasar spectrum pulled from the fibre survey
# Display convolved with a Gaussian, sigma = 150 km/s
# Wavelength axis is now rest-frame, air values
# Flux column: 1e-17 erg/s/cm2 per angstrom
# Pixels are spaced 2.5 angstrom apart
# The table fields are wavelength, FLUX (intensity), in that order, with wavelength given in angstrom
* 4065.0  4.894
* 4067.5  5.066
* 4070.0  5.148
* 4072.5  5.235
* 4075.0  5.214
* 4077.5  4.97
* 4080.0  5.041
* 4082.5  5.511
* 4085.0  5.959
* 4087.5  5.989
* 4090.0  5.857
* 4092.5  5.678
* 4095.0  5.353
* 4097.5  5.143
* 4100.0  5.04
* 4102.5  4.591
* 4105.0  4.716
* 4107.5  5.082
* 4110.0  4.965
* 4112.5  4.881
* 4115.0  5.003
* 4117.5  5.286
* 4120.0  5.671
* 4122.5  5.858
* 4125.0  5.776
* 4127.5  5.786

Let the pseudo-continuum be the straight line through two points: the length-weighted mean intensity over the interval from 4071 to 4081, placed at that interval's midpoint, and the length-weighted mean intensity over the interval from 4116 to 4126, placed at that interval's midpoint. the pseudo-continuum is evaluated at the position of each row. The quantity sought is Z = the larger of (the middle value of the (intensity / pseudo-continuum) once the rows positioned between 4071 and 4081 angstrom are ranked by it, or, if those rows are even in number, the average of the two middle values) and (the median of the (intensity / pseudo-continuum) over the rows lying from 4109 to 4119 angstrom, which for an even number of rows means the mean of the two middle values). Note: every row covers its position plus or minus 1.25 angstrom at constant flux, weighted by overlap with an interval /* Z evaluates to 1.00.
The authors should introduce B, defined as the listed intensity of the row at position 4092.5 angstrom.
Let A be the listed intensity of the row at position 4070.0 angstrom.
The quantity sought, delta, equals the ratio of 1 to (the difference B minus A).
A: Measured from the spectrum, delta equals 2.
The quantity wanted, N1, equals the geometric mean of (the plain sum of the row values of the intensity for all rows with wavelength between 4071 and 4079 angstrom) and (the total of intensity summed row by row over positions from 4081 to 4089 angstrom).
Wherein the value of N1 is 16.4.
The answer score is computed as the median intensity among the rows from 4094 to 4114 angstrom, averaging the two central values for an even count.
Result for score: 5.00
